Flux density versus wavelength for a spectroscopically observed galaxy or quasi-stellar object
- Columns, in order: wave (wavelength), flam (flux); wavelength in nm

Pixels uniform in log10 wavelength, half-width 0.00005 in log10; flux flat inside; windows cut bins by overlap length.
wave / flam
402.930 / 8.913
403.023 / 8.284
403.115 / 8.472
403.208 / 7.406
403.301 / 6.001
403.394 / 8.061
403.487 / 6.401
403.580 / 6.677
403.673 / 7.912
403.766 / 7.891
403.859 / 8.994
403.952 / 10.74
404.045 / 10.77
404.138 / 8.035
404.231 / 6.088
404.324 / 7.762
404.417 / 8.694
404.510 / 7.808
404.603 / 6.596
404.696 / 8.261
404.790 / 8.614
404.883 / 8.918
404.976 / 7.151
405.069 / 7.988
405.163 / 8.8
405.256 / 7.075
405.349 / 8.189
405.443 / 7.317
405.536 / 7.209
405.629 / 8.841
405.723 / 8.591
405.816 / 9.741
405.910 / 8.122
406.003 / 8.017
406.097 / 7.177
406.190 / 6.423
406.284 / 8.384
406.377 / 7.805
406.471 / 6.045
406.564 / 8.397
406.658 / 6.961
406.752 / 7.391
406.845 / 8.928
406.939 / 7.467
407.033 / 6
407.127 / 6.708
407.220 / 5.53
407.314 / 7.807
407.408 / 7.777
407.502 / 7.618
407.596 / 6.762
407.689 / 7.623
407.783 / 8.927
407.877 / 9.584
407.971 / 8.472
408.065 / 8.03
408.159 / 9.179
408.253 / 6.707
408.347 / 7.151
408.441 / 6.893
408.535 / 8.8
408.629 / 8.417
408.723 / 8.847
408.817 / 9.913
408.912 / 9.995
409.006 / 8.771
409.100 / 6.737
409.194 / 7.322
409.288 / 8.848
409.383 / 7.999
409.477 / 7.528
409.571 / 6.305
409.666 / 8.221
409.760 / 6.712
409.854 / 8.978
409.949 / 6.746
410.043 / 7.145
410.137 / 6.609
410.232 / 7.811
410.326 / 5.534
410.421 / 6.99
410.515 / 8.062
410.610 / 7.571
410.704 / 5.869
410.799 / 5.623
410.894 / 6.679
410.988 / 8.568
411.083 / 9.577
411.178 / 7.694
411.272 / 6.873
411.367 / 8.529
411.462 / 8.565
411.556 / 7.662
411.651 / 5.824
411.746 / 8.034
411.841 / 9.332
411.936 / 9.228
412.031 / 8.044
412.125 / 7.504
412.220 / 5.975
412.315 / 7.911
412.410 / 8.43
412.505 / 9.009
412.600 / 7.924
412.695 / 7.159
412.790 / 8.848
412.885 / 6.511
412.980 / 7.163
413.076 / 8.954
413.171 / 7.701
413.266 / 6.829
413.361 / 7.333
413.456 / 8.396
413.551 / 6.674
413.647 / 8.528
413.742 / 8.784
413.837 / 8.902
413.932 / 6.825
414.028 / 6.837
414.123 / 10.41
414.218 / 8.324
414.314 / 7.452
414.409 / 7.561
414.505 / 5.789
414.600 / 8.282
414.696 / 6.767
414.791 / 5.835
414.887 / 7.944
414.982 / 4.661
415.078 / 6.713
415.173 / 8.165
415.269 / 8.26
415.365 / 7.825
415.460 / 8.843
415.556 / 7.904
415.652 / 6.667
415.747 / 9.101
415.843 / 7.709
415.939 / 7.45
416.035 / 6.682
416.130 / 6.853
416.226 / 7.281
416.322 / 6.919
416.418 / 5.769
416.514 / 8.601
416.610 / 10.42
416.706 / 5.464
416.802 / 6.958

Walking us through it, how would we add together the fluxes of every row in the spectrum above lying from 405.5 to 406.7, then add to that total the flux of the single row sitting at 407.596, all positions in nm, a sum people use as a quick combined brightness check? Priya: 108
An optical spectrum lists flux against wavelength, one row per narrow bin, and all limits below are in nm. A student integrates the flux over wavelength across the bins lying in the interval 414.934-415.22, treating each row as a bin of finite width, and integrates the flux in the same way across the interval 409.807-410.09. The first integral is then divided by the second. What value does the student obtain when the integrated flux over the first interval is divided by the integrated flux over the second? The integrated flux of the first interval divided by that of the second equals 0.87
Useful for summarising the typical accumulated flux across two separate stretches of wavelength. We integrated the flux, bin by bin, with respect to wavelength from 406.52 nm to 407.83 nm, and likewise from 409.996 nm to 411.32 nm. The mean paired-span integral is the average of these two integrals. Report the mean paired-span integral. 9.6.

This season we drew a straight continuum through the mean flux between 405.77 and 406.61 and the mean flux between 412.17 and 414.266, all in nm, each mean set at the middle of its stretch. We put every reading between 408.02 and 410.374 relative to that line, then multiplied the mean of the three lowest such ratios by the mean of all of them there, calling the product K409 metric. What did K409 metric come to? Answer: 0.78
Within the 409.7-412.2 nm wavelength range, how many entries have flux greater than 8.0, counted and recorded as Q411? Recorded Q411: 10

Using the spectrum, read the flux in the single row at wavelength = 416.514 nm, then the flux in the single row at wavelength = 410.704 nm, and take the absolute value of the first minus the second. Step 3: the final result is 2.7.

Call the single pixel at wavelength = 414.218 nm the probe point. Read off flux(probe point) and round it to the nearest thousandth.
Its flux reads 8.324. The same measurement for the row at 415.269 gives 8.260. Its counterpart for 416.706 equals 5.464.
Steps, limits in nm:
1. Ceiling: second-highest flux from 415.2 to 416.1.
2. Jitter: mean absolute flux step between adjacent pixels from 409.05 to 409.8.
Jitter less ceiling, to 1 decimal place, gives -7.7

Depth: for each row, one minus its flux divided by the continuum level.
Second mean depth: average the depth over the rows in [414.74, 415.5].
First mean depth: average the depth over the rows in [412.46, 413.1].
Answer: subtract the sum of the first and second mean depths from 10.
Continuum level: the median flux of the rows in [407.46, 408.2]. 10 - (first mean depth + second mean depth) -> 9.84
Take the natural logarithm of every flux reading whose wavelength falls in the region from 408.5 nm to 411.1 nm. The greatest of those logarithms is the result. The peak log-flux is 2.30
